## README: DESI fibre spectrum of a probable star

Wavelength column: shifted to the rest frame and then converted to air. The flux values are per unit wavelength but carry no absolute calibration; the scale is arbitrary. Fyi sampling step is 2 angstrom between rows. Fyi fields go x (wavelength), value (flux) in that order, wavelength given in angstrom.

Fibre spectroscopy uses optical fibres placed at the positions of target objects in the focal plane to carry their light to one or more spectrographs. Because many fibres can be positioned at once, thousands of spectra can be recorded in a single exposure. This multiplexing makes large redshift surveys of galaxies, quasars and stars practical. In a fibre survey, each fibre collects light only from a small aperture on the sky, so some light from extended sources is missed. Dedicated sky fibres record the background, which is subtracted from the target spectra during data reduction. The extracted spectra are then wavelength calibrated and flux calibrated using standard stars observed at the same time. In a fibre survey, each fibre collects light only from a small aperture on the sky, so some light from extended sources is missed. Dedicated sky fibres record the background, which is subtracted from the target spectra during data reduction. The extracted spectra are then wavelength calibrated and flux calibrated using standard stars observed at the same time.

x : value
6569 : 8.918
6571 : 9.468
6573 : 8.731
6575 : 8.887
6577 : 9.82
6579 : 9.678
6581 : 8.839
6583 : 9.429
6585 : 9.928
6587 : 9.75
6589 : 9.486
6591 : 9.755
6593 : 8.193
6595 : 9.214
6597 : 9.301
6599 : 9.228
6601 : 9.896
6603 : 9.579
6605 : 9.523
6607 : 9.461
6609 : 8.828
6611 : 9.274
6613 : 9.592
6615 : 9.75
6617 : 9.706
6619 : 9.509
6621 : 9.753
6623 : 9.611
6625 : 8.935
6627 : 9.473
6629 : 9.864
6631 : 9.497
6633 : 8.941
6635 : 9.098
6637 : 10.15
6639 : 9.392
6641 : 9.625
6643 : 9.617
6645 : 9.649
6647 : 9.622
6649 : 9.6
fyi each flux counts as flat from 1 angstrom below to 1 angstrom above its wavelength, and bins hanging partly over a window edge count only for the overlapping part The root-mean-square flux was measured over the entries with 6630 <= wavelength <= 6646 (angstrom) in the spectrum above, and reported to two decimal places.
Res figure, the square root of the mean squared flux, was 9.50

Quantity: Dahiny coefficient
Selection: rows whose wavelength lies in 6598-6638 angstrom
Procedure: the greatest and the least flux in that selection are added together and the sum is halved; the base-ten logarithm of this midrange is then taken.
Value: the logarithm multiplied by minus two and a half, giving -2.44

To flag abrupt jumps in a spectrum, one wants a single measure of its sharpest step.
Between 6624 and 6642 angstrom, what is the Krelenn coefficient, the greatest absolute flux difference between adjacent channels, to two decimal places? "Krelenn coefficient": 1.05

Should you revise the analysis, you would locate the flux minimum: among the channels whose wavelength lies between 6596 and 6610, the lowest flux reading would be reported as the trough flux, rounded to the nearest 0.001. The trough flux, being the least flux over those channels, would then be 8.828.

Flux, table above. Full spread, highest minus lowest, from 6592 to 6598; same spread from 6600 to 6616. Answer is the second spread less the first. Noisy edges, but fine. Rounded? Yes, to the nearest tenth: 0.0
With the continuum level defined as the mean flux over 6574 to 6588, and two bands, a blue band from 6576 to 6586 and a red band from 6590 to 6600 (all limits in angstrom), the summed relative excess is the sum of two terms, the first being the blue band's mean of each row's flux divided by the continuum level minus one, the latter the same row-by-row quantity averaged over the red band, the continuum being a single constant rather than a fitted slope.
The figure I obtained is -0.029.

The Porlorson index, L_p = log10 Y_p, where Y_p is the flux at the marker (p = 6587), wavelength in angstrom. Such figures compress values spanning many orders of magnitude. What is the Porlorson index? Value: 0.989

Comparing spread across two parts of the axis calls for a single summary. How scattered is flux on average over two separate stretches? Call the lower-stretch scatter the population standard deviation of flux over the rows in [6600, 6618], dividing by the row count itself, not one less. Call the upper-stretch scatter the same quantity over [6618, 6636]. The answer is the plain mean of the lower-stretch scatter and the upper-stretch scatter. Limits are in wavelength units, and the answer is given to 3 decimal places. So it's 0.308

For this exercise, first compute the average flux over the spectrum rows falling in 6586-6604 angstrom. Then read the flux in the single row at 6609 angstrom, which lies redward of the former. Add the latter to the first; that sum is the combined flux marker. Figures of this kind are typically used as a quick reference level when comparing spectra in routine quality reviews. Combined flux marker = 18.2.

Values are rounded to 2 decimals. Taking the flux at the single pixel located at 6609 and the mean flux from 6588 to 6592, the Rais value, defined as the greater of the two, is 9.62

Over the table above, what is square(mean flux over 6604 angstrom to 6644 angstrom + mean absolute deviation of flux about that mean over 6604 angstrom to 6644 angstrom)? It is 94.6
